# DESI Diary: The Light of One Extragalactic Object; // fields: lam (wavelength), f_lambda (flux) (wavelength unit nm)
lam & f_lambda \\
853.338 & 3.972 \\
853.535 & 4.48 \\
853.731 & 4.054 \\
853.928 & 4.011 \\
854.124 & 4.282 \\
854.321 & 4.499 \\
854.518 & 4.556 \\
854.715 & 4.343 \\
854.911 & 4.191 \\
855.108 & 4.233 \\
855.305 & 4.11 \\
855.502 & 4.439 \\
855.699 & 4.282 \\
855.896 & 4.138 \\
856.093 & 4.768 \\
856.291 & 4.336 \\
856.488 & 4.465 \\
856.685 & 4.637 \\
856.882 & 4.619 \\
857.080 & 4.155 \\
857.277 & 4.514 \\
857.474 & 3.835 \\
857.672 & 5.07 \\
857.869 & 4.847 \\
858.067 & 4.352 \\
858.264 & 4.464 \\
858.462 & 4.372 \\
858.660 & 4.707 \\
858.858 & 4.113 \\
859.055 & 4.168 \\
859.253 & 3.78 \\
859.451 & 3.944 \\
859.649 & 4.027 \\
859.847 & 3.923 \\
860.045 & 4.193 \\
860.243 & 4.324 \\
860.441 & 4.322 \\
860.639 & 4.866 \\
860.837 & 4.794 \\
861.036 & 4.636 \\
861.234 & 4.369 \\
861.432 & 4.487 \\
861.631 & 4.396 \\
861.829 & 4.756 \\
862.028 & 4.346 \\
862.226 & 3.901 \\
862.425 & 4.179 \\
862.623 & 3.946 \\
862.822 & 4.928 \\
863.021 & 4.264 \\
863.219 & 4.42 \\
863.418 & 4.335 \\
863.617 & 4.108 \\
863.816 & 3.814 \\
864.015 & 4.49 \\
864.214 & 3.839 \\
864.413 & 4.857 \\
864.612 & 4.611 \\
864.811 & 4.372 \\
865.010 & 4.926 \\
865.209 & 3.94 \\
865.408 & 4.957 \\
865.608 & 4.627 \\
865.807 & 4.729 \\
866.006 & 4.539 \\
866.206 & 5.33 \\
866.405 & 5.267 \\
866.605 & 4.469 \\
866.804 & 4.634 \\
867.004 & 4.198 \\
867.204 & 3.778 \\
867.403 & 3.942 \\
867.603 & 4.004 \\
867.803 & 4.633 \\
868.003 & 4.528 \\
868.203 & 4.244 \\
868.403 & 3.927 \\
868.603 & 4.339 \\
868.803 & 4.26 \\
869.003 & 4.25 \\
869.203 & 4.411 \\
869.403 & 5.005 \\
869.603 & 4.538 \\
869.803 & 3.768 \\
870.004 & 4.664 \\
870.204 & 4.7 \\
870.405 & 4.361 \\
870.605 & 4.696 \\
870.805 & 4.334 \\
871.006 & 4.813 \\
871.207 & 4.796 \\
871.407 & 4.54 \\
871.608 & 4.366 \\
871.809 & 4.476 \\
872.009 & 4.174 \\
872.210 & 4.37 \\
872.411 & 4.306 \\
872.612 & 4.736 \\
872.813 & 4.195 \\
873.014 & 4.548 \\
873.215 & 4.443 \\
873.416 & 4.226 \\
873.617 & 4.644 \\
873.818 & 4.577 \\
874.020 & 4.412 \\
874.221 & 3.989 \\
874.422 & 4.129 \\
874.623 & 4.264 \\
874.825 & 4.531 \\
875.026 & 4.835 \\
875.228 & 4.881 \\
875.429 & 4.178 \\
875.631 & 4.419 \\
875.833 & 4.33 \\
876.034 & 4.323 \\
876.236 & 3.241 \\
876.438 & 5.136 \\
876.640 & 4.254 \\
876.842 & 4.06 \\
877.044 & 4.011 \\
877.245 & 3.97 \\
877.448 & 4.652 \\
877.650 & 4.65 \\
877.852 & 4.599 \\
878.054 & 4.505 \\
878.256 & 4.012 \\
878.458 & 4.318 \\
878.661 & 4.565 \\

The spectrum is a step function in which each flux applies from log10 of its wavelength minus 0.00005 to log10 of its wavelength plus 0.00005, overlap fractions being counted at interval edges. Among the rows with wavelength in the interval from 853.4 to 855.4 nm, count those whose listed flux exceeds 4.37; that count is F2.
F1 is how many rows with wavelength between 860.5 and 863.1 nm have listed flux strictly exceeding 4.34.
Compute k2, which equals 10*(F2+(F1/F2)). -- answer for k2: 60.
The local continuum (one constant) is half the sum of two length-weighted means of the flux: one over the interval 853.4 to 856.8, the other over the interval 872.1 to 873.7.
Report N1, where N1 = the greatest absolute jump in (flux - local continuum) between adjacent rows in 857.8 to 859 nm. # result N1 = 0.59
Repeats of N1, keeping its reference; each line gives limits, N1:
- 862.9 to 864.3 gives 0.68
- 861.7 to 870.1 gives 1.02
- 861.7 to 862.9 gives 0.98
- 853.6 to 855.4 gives 0.27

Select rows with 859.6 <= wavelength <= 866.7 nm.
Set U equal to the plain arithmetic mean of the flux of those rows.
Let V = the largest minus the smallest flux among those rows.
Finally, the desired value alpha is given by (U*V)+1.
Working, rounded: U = 4.45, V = 1.5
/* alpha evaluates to 7.7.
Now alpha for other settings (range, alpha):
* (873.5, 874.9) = 3.9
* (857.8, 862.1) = 5.7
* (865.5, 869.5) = 7.9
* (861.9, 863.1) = 5.4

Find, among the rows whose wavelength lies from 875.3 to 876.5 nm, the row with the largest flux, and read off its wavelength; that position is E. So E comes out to 876.438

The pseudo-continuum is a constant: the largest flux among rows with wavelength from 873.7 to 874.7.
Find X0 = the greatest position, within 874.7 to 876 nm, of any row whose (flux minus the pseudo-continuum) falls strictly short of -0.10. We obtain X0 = 875.833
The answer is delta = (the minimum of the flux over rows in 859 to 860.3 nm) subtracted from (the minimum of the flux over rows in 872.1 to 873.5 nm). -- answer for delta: 0.4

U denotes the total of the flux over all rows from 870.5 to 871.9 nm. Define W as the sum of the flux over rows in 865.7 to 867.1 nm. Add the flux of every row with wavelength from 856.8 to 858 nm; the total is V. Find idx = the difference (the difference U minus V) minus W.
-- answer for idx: -28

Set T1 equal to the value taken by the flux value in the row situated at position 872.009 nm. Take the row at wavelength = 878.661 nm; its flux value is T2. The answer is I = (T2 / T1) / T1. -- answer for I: 0.262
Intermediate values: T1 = 4.174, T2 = 4.565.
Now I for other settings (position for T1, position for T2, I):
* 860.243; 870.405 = 0.233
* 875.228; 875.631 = 0.185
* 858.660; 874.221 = 0.180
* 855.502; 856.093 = 0.242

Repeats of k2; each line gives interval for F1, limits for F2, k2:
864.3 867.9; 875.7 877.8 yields 73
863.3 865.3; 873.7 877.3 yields 77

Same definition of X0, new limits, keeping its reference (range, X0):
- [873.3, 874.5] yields 874.422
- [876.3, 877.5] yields 877.245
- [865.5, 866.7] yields 866.605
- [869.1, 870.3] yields 869.803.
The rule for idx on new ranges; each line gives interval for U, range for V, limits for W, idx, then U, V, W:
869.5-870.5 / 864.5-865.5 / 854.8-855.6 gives -18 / 22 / 22.8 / 17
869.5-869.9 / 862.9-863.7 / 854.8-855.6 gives -26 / 8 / 17.1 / 17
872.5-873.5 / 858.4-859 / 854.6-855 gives 0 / 22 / 13.2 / 9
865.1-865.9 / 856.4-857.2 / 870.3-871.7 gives -32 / 18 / 17.9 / 32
